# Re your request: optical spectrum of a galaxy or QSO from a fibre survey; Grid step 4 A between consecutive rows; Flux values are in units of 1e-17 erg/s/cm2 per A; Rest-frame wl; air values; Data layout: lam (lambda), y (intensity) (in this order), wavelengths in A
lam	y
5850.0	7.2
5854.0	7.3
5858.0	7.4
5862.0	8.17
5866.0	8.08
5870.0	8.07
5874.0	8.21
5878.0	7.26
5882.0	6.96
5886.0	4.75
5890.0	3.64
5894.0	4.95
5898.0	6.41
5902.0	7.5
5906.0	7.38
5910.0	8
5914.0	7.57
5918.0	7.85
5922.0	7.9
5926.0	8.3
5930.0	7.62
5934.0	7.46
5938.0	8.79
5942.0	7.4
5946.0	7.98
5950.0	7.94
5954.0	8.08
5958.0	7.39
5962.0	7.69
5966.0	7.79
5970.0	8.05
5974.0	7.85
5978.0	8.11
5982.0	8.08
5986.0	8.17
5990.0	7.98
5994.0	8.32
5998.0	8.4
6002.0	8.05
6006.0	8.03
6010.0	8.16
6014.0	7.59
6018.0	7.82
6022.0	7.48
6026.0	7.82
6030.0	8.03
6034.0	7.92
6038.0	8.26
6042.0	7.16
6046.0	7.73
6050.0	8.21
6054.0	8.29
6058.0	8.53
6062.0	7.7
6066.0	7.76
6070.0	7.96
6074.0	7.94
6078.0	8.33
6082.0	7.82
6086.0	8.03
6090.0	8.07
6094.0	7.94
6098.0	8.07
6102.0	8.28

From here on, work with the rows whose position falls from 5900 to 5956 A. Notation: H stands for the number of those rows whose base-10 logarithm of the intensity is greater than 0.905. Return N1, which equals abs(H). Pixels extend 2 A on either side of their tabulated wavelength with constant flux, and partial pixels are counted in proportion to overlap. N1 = 3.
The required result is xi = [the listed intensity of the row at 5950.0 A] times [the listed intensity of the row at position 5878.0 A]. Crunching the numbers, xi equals 58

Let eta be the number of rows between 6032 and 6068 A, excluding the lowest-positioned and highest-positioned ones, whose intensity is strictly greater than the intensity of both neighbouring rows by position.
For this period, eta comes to 2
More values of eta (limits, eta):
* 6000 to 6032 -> 2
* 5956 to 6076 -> 10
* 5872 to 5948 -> 4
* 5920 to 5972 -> 4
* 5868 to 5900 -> 1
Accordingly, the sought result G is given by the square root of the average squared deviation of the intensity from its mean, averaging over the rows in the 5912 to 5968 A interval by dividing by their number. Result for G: 0.37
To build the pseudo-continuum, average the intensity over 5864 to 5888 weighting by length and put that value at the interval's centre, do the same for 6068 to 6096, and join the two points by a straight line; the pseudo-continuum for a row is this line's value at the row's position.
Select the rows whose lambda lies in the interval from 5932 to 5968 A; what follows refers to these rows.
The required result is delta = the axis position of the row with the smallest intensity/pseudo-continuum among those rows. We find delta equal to 5958.0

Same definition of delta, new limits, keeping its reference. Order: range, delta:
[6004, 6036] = 6022.0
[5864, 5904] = 5890.0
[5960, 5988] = 5962.0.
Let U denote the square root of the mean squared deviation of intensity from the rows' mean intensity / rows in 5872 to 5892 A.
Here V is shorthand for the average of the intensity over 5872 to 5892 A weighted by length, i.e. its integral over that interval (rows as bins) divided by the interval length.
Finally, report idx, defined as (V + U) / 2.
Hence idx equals 3.93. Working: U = 1.70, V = 6.2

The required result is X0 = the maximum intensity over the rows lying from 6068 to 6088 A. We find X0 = 8.33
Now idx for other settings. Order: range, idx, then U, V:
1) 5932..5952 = 4.21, 0.50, 7.9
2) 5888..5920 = 4.07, 1.47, 6.7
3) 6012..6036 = 3.98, 0.19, 7.8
